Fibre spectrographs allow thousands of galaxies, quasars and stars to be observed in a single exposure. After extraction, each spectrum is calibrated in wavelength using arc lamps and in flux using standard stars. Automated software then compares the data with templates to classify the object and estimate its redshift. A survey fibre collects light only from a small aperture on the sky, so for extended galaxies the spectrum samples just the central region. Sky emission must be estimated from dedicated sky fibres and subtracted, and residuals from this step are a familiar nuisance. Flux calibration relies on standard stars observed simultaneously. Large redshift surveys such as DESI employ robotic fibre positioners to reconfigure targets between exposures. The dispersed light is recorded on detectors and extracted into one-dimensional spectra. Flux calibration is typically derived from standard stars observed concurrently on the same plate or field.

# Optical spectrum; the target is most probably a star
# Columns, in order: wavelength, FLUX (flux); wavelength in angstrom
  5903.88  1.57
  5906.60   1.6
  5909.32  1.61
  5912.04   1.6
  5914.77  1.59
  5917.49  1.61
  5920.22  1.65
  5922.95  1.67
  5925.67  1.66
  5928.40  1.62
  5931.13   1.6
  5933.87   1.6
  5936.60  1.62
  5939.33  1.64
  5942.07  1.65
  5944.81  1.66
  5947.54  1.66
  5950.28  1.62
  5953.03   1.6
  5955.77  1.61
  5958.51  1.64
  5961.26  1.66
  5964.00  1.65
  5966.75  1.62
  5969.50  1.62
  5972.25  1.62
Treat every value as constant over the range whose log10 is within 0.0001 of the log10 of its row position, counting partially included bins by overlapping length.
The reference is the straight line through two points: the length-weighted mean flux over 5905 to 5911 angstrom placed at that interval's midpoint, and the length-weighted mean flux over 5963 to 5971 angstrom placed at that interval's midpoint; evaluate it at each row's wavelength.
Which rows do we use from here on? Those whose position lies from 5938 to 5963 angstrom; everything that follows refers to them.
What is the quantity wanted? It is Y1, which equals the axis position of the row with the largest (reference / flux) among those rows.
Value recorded 5953.03 angstrom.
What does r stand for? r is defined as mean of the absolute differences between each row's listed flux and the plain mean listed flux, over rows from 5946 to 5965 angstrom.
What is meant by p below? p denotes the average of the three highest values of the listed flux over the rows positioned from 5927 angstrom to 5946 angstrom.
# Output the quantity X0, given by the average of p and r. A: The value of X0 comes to 0.835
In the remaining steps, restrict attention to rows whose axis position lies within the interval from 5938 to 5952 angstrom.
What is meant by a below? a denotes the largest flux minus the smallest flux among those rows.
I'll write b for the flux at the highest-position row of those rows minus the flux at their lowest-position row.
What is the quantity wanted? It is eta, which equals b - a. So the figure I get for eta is -0.06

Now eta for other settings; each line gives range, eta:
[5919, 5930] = -0.08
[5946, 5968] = -0.10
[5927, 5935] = -0.04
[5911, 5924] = -0.01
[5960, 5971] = -0.08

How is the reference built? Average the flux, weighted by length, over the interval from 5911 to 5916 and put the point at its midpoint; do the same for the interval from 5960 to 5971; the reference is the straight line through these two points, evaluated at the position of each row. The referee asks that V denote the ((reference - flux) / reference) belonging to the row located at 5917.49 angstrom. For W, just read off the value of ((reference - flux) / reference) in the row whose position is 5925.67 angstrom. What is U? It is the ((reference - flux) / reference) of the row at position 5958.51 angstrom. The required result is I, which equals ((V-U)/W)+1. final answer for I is 1.1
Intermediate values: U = -0.005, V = -0.009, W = -0.04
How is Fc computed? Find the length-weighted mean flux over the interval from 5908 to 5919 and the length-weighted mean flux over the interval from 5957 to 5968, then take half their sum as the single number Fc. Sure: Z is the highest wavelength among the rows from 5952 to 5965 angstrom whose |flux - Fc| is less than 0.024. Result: 5958.51 angstrom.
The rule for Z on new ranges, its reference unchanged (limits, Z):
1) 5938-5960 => 5958.51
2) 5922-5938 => 5936.60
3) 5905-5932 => 5931.13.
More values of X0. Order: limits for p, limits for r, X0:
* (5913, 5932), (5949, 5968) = 0.839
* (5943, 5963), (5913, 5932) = 0.843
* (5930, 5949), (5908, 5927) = 0.842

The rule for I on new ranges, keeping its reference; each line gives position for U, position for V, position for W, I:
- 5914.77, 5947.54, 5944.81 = 2.0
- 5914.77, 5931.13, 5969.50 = 1.2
